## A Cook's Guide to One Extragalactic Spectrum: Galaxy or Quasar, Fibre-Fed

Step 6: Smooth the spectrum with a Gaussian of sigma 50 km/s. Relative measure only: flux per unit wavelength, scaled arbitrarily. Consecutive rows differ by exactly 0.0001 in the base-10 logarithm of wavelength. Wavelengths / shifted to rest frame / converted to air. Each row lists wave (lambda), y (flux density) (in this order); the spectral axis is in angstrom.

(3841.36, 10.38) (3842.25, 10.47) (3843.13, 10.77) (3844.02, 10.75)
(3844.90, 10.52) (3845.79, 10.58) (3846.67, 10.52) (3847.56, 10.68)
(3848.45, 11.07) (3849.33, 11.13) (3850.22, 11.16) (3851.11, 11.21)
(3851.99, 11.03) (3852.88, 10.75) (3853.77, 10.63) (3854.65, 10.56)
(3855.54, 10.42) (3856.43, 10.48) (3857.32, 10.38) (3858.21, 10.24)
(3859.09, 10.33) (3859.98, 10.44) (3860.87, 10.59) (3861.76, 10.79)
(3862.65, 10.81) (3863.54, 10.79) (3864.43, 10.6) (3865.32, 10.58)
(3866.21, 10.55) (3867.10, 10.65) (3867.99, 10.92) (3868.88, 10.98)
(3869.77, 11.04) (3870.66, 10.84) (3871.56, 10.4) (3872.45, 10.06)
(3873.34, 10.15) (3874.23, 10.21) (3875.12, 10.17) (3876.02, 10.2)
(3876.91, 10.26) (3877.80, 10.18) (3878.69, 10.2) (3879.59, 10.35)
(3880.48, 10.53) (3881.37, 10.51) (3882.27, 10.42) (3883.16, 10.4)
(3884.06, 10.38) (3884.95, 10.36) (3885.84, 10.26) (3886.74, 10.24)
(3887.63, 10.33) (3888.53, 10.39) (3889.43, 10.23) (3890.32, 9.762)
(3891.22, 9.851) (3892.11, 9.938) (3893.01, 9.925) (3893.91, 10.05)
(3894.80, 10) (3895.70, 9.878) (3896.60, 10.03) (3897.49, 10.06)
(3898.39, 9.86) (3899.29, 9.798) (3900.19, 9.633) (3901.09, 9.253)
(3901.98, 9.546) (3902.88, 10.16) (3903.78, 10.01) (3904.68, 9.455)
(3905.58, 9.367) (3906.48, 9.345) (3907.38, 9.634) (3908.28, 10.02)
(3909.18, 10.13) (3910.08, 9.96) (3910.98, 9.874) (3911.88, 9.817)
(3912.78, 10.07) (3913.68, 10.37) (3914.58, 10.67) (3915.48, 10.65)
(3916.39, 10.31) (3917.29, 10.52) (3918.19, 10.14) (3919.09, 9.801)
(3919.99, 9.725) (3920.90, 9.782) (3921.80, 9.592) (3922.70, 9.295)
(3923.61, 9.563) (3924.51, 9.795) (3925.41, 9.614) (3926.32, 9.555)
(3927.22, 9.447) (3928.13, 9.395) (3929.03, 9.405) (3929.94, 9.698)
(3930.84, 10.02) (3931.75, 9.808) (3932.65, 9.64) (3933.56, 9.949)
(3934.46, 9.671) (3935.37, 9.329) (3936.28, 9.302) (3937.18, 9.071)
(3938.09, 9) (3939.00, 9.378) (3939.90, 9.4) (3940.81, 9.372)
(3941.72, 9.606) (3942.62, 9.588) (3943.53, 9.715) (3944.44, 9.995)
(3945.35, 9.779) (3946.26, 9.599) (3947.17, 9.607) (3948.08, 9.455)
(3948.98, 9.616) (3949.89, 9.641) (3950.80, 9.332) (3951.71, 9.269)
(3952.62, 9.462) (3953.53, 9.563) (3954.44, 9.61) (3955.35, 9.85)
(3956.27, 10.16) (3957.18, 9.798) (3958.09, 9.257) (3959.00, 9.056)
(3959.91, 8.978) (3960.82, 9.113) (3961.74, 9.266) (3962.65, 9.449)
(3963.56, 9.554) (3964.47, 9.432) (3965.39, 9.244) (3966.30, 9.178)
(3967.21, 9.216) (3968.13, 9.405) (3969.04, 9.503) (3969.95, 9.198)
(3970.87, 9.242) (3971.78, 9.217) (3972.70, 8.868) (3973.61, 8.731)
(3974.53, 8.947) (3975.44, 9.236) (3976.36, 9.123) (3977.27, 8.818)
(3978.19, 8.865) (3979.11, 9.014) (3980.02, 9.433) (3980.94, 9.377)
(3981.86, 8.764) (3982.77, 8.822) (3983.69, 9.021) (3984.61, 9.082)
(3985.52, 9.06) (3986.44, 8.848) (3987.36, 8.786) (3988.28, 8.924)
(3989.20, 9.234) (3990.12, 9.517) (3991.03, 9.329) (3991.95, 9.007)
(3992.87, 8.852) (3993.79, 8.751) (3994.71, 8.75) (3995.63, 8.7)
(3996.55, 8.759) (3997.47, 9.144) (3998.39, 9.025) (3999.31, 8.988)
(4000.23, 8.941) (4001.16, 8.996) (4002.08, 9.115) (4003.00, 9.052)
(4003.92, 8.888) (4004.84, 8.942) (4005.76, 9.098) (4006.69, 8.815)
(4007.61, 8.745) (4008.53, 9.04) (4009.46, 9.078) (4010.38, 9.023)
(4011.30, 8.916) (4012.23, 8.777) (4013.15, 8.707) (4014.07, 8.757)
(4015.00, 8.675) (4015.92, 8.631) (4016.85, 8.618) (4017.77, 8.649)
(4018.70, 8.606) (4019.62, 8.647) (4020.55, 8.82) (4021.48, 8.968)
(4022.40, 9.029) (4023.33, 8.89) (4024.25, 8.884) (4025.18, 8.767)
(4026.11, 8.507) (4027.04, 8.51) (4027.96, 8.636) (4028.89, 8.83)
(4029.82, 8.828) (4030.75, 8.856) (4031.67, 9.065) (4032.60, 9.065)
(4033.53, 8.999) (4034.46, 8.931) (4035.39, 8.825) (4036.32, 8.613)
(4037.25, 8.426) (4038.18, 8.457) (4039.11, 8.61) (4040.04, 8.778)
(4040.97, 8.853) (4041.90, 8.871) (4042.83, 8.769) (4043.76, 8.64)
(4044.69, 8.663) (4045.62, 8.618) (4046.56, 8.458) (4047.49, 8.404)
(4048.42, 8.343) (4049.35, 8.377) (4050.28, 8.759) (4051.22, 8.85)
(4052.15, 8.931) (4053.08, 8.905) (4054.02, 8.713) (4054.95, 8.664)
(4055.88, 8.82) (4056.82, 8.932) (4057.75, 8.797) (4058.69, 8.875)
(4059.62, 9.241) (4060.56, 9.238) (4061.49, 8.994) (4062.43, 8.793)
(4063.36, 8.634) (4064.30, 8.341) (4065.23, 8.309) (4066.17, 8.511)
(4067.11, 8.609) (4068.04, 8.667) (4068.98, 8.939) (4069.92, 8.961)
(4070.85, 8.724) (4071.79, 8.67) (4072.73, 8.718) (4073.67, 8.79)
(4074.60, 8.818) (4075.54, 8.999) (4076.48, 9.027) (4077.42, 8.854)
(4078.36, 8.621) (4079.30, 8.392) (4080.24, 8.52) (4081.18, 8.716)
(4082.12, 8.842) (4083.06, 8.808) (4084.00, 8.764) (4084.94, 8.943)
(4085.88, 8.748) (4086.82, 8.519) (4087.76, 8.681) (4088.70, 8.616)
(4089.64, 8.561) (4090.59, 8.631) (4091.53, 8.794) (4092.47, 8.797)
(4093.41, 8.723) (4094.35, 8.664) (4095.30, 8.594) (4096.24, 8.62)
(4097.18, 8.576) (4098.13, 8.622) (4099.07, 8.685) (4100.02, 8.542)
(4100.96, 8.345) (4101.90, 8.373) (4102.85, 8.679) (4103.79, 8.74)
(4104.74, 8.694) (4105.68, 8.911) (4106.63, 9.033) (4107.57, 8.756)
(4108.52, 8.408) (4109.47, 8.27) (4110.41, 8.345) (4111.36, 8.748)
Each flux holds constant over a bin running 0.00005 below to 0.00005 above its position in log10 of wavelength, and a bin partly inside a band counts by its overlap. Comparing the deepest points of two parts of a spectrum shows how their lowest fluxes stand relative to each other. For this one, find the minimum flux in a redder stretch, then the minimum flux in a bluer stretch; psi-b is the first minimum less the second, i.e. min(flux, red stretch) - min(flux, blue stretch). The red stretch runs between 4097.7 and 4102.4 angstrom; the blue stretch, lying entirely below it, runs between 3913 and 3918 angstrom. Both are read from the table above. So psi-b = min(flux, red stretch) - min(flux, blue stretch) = -2.0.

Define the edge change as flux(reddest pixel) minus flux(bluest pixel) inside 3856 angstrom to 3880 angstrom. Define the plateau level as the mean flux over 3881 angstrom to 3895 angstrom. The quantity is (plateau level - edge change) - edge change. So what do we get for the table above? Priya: 10.5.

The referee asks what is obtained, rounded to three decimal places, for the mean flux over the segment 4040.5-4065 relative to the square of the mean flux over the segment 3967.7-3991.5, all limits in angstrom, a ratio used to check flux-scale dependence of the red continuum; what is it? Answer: 0.106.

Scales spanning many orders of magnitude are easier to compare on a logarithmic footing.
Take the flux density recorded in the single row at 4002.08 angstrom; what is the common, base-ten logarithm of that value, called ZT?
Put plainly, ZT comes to 0.96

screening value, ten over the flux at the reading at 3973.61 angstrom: 1.15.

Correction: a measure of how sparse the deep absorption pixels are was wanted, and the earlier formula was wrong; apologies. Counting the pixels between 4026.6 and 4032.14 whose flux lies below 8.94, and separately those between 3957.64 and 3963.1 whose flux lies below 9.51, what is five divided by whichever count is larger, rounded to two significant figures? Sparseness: 0.83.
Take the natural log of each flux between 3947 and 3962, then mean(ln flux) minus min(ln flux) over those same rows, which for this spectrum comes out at 0.053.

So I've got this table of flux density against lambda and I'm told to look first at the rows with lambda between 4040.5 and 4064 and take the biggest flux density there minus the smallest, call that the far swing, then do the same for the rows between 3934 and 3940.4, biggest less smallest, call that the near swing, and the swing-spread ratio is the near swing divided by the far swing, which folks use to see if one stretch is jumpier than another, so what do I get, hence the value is 0.7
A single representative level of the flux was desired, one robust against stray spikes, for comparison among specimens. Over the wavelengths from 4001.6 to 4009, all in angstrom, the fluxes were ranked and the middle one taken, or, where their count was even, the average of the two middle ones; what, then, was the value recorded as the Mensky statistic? 8.99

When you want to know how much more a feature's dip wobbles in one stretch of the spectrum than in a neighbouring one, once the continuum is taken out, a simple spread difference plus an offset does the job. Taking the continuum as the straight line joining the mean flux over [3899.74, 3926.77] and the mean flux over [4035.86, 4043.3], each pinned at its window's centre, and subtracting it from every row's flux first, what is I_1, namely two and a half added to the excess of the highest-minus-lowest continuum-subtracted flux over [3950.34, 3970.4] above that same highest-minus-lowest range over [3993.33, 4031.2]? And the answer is 3.07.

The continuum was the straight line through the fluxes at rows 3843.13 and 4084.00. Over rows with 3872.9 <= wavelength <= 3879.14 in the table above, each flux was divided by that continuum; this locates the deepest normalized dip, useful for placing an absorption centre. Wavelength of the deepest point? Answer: 3873.34 angstrom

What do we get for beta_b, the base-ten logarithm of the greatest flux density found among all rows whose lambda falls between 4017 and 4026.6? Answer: 0.96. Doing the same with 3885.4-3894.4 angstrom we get 1.02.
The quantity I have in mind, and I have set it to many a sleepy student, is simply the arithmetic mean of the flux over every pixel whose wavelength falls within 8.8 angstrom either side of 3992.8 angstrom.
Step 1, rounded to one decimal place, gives 9.0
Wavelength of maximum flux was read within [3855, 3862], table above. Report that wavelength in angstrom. 3861.76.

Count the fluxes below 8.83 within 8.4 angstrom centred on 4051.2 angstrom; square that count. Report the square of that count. 36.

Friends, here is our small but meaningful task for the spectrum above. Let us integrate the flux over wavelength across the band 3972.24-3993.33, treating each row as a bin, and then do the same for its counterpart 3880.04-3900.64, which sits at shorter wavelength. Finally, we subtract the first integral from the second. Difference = 18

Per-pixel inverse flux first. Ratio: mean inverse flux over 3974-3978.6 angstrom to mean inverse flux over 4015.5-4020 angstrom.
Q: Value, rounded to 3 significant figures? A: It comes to 0.959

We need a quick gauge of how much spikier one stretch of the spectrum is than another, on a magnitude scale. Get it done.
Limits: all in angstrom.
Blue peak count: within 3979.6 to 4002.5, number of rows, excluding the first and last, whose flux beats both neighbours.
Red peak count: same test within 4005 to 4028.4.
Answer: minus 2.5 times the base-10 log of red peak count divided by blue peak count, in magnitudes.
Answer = -0.31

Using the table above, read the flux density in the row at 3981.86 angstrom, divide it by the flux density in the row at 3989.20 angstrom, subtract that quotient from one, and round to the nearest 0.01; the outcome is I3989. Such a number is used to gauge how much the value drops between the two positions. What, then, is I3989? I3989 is 0.05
